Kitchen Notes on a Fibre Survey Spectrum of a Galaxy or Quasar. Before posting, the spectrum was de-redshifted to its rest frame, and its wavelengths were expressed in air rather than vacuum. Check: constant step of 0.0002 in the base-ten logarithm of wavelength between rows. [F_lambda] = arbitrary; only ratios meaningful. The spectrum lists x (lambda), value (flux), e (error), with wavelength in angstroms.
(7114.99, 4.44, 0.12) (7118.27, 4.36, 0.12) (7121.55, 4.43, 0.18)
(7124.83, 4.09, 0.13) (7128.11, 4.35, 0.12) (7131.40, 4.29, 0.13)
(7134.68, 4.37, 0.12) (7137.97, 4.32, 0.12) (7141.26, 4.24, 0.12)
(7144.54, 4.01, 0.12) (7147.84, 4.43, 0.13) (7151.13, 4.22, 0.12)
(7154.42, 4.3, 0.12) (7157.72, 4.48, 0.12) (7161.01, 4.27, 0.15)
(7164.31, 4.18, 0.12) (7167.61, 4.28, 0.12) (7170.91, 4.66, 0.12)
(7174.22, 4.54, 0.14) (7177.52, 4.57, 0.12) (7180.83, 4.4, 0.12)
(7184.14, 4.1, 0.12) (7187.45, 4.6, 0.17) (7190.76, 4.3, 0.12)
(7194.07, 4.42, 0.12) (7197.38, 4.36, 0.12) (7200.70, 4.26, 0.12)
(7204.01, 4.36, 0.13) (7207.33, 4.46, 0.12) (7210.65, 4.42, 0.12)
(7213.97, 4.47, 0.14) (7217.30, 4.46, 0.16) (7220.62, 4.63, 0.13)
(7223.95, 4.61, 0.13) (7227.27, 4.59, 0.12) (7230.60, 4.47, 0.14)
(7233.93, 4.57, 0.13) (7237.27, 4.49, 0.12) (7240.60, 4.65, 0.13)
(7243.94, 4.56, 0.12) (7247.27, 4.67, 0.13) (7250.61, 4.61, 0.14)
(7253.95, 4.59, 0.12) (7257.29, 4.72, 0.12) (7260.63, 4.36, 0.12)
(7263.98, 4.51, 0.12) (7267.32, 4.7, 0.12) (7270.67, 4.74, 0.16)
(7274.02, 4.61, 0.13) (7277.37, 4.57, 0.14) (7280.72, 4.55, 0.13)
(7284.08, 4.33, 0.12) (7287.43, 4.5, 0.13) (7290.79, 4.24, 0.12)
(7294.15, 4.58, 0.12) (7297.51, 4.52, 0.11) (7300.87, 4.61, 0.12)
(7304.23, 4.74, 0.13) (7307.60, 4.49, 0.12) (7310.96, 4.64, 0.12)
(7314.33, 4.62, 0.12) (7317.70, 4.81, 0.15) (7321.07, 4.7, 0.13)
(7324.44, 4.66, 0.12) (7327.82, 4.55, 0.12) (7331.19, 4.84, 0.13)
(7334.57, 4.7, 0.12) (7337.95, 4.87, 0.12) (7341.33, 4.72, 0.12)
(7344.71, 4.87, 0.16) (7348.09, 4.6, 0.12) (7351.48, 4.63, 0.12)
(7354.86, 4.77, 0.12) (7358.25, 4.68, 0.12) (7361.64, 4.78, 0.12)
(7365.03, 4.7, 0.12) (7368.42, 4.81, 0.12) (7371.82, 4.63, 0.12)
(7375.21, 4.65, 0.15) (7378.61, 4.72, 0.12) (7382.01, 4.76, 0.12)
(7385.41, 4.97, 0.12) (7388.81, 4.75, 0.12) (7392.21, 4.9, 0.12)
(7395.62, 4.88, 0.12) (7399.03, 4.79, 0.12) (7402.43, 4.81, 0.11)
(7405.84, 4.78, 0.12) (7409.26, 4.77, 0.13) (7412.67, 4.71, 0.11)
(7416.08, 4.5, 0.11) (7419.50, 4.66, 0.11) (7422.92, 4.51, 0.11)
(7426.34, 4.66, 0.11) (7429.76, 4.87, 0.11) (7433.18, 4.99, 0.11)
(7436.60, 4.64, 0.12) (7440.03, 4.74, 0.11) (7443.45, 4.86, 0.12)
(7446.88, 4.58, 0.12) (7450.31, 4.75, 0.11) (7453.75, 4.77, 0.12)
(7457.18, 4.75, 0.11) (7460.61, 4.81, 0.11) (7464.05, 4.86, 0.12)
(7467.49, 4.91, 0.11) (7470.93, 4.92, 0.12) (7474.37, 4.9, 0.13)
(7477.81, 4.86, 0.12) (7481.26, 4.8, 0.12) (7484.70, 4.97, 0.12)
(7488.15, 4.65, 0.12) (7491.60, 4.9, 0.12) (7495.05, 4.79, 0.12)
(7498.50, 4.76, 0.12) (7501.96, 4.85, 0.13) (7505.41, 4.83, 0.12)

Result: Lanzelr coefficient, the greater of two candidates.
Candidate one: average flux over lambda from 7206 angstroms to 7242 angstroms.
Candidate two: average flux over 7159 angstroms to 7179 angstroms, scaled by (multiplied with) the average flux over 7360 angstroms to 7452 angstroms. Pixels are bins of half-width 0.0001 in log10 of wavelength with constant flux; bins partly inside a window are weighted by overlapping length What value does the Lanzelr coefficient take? 21.0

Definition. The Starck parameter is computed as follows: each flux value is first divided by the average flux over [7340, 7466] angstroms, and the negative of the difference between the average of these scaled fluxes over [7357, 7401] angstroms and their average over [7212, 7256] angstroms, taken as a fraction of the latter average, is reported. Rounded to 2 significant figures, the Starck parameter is -0.045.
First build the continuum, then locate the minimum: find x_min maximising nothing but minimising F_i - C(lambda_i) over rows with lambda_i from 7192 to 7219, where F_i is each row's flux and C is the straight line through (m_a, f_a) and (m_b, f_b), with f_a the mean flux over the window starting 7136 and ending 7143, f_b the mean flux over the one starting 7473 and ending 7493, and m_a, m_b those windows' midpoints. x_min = 7200.70 angstroms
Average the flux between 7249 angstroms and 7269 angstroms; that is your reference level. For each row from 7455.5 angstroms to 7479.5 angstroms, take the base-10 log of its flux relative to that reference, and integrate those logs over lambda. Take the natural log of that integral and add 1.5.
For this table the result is 1.01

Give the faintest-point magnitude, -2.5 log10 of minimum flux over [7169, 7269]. -1.53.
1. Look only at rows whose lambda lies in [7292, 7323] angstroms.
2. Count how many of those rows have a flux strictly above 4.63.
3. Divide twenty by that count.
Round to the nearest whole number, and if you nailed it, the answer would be 5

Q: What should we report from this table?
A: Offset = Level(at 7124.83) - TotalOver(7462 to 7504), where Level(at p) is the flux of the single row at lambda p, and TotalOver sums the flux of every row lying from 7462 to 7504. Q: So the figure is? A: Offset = -54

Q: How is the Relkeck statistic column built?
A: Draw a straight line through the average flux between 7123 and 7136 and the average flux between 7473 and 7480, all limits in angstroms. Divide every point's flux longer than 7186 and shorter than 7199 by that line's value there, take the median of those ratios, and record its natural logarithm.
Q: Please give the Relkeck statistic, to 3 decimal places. 0.000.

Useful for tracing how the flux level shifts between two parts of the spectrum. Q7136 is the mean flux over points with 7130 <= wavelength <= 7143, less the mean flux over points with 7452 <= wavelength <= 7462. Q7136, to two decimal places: -0.47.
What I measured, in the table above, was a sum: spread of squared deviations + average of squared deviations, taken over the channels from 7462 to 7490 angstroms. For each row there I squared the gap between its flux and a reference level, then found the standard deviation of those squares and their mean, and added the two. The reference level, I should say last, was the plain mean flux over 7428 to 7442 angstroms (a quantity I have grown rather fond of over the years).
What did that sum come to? 0.020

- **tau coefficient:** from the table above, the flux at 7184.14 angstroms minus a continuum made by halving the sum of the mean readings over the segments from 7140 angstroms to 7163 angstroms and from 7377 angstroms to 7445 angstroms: -0.42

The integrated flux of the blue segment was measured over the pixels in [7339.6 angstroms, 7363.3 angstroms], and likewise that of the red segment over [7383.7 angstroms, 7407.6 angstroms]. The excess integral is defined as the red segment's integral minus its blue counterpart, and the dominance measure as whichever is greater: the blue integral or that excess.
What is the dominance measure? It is 111.9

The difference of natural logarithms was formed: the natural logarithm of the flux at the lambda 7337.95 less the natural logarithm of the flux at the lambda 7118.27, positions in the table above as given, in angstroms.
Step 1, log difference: 0.11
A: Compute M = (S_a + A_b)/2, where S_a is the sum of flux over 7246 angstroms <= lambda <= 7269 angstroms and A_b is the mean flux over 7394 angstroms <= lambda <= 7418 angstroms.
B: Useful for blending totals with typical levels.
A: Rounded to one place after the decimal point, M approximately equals 18.5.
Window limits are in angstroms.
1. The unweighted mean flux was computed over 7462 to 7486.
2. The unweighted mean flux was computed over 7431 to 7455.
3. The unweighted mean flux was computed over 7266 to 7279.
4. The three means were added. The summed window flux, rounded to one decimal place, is 14.3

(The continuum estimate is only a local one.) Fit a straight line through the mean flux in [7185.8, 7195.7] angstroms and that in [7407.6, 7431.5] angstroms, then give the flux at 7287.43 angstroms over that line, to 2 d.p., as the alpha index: 0.99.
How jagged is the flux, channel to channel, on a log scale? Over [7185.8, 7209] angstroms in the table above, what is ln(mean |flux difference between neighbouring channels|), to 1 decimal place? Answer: -2.0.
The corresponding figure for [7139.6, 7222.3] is -1.8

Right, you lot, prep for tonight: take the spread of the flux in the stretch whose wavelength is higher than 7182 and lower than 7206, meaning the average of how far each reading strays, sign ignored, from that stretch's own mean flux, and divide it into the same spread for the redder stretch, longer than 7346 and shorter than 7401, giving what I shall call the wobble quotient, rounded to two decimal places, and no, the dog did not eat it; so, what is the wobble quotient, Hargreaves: 0.77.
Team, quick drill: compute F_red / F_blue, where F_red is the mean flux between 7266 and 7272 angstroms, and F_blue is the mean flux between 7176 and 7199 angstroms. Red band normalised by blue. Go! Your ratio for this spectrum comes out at 1.07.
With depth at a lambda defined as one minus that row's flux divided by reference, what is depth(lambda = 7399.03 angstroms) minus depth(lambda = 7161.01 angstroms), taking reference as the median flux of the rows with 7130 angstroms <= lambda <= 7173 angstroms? -0.12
